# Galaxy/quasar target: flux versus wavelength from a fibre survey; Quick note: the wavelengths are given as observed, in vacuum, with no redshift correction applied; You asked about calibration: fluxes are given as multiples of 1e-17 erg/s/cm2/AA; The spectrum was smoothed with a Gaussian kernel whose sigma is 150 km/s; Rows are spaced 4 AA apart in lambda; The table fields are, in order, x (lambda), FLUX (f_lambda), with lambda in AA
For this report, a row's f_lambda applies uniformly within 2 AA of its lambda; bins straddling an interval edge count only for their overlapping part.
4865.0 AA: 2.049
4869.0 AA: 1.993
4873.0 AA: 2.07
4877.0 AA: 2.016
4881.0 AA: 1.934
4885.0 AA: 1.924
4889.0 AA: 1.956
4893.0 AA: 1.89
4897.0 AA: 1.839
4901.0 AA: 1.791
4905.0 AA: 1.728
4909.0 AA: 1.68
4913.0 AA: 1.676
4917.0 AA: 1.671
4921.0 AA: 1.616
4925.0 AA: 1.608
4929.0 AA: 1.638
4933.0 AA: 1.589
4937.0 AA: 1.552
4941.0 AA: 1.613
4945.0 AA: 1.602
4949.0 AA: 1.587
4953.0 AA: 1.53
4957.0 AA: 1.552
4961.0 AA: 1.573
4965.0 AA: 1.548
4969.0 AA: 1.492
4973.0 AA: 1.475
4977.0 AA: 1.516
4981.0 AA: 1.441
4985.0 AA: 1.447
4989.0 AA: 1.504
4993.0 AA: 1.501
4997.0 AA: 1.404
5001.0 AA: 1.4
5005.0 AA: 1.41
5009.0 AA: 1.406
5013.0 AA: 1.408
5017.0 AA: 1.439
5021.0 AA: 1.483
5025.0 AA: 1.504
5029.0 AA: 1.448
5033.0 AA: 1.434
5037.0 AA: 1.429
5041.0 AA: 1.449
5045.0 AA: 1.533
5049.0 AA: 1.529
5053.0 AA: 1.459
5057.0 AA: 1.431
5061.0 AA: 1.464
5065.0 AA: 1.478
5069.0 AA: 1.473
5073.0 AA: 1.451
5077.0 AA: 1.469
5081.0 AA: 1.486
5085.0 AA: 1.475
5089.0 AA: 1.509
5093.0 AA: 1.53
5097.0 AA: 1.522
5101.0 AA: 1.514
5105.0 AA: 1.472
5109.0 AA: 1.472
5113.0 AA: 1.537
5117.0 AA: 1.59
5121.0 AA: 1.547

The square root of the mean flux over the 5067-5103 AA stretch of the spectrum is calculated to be 1.222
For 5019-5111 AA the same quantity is 1.216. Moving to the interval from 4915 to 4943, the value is 1.270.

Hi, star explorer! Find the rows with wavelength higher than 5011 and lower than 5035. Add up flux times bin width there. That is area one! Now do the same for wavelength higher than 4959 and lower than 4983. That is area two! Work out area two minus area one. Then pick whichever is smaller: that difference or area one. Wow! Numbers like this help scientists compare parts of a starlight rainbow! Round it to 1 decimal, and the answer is 1.3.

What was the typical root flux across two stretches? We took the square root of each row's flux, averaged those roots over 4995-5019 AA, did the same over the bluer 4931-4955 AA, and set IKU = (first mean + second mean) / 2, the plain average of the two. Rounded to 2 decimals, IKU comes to 1.22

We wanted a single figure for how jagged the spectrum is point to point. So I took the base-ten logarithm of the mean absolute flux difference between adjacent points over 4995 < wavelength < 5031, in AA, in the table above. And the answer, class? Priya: -1.67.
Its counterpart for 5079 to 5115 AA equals -1.63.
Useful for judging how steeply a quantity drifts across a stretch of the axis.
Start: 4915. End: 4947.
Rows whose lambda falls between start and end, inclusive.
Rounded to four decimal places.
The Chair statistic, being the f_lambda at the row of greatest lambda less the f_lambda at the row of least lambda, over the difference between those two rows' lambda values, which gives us -0.0025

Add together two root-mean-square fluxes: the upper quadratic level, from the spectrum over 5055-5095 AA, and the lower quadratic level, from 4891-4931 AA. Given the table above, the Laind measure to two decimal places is 3.19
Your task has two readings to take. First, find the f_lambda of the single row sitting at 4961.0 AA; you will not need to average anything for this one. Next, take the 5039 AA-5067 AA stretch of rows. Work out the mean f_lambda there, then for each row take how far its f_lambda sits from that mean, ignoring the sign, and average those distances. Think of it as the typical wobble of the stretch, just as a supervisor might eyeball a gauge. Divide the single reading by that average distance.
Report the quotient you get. 51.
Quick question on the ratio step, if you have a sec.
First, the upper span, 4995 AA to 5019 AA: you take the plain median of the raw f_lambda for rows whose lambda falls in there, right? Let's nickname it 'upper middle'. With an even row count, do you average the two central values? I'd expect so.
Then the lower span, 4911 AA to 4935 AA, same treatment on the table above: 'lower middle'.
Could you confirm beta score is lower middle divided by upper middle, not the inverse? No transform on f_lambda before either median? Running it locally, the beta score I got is 1.16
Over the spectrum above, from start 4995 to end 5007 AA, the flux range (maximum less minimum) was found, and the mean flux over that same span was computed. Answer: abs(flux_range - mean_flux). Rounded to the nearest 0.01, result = 1.39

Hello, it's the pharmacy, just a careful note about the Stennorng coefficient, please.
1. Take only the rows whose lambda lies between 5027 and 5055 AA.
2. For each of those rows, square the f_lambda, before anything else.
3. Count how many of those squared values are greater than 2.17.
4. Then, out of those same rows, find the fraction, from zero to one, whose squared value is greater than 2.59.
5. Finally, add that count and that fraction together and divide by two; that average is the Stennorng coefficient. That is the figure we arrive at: 1.0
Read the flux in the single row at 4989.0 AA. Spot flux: 1.504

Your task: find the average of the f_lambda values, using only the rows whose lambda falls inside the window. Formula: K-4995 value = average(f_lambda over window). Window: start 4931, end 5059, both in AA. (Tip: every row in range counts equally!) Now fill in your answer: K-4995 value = 1.49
